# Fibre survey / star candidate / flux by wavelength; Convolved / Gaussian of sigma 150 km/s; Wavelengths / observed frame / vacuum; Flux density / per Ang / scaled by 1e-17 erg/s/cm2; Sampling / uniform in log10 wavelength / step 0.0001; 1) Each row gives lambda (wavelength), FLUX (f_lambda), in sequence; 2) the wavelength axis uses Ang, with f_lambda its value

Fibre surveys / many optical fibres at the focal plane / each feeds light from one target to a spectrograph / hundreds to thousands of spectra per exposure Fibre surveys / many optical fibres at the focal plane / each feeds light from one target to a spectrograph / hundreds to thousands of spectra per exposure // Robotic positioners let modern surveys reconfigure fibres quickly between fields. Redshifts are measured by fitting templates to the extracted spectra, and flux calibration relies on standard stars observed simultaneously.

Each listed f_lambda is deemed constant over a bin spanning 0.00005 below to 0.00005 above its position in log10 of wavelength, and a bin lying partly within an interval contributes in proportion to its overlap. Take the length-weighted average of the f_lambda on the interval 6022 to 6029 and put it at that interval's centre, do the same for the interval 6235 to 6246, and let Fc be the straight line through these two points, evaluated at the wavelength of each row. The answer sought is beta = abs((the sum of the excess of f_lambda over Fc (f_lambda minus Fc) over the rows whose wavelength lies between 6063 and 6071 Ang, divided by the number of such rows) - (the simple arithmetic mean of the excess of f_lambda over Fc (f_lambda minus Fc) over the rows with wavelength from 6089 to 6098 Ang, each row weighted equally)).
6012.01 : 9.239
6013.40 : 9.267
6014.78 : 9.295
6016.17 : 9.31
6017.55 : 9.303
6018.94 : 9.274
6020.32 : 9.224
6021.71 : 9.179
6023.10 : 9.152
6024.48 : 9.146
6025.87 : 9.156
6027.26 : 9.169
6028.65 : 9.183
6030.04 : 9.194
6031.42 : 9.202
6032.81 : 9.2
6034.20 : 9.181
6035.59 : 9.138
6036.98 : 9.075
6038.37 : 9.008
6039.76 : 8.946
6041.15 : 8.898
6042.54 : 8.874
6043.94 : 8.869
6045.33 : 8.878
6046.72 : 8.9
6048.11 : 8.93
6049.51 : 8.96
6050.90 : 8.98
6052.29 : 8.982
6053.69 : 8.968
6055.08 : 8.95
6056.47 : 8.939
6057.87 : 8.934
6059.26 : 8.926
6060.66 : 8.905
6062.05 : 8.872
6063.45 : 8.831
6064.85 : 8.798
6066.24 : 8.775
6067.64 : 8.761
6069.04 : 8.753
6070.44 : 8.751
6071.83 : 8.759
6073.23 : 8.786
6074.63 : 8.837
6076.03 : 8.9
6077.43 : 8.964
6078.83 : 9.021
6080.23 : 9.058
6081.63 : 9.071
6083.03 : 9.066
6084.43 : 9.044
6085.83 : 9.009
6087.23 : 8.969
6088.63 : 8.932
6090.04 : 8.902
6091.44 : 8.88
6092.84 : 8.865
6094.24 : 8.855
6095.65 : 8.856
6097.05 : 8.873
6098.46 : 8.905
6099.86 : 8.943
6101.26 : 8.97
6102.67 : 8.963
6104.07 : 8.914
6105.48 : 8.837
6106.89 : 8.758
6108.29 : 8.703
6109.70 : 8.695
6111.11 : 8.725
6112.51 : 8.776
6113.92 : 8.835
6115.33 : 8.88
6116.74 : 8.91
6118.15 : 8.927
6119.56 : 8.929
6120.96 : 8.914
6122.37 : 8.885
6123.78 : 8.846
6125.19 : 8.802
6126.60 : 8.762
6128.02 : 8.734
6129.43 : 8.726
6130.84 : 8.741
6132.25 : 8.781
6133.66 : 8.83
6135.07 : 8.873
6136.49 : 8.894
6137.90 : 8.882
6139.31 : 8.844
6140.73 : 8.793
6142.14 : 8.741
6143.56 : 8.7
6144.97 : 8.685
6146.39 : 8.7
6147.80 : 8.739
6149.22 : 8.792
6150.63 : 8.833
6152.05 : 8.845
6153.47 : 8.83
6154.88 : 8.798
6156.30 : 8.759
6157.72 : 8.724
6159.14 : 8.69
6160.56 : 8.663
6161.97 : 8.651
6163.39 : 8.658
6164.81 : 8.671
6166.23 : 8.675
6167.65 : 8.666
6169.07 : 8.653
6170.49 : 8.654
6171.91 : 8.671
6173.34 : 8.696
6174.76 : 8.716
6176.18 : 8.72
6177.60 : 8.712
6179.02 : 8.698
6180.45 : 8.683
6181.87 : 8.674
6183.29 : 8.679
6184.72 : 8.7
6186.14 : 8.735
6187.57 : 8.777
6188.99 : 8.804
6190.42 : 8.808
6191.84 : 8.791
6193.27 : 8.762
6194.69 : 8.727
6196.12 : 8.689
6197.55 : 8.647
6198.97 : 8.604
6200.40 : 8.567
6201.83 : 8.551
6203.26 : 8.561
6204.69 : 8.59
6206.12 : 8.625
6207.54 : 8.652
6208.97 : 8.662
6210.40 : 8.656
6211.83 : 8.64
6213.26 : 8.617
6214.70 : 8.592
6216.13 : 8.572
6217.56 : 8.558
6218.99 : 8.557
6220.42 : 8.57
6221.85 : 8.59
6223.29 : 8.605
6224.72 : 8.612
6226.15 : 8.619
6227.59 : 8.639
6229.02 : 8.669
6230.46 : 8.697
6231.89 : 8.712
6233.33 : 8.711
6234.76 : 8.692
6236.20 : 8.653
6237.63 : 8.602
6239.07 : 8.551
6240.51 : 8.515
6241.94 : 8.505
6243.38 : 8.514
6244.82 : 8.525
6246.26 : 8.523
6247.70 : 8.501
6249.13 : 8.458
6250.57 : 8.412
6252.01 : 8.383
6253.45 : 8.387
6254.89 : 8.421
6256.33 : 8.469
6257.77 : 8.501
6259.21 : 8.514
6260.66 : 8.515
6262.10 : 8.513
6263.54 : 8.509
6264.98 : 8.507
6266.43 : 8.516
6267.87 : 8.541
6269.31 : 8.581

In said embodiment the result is 0.168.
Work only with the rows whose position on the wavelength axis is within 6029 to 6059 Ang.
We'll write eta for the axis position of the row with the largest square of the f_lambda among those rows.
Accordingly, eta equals 6031.42 Ang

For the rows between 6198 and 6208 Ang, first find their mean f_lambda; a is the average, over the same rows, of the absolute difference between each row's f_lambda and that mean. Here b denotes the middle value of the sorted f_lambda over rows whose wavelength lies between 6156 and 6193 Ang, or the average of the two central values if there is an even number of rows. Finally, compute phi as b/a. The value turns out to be 297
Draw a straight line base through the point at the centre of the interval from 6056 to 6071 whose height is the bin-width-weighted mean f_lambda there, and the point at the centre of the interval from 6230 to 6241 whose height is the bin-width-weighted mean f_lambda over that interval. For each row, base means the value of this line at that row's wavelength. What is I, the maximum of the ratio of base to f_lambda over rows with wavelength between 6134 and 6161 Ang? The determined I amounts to 1.01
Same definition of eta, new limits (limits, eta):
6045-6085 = 6081.63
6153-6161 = 6153.47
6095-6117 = 6101.26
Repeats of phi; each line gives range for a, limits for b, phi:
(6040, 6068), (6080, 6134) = 173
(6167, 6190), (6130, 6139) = 284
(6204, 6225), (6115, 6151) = 303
